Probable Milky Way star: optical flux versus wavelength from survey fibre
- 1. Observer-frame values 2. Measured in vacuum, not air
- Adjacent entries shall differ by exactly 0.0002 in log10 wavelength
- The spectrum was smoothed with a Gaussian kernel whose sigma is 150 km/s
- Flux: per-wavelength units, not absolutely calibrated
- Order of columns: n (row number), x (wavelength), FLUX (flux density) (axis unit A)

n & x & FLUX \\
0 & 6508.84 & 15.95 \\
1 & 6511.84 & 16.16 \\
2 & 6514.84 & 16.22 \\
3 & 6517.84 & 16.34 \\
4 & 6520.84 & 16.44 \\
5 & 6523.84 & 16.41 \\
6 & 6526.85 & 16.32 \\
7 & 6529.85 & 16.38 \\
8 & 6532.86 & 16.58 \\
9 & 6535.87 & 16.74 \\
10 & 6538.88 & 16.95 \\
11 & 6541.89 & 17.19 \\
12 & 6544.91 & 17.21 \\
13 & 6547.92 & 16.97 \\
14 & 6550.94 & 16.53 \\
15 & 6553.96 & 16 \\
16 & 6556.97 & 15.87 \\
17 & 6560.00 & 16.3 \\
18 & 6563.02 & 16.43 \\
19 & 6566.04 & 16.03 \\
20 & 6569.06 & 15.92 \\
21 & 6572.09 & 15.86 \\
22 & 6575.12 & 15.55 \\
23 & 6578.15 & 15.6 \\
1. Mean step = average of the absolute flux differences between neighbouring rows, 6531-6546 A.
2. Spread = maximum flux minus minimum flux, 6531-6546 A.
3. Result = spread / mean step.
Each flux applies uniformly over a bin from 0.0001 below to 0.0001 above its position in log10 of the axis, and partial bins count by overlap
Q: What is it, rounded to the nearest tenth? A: 4.0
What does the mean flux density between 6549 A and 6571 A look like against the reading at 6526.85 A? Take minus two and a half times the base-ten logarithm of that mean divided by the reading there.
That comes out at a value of 0.011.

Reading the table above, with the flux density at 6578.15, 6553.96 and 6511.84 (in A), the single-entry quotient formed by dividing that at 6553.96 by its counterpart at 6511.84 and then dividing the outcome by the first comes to 0.063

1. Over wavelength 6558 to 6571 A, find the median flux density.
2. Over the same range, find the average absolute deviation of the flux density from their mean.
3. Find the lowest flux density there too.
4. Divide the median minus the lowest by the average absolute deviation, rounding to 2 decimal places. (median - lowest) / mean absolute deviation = 1.26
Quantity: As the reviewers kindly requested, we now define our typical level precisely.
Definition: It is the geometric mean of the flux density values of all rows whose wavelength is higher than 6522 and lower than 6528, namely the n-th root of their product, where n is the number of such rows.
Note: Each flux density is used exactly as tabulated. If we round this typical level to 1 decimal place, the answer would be 16.4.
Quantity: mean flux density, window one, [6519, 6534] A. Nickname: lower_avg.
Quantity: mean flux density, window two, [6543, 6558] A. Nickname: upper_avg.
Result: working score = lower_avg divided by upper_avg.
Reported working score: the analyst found 0.99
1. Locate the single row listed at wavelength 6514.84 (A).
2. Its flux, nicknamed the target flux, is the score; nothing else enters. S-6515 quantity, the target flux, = 16.22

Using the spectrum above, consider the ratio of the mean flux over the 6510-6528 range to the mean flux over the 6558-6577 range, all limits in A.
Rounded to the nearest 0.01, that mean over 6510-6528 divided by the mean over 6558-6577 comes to 1.02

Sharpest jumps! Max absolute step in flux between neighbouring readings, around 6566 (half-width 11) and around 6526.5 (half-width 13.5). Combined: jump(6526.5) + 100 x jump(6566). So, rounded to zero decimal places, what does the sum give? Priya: 43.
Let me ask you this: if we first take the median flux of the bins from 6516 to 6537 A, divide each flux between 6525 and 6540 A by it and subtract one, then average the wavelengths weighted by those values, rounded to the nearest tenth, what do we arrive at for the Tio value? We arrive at 6538.2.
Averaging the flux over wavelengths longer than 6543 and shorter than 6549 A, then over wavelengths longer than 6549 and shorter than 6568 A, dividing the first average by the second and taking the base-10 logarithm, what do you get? 0.023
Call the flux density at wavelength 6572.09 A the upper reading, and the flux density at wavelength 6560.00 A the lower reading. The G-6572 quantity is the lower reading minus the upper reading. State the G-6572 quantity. 0.4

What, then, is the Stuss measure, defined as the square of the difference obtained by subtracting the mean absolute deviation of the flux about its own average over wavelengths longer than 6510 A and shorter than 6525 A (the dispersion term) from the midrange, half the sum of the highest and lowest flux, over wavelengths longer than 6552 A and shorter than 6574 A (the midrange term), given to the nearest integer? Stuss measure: 257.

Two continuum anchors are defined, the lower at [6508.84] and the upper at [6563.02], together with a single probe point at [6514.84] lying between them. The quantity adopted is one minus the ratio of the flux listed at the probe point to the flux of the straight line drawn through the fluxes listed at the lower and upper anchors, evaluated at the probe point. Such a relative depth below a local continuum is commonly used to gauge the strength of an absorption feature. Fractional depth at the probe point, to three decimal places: -0.014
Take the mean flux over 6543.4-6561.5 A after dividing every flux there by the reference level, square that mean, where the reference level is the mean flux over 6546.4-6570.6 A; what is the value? 1.03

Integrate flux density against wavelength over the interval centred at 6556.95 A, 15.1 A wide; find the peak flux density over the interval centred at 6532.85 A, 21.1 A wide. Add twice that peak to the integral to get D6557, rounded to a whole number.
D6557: 279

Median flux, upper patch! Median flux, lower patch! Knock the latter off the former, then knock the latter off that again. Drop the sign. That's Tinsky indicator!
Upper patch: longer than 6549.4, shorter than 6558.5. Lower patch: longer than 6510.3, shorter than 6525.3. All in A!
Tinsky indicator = 16.7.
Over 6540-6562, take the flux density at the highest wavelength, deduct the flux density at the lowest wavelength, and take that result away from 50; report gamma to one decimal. 50.9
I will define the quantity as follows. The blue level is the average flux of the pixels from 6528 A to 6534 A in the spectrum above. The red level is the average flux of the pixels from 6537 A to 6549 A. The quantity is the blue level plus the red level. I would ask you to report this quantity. 33.6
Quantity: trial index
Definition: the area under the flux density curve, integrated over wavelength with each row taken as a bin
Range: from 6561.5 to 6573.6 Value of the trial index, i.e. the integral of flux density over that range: 194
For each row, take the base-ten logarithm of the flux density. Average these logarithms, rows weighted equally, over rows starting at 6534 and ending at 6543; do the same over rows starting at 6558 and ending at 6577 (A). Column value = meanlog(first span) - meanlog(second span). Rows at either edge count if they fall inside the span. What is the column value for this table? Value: 0.025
